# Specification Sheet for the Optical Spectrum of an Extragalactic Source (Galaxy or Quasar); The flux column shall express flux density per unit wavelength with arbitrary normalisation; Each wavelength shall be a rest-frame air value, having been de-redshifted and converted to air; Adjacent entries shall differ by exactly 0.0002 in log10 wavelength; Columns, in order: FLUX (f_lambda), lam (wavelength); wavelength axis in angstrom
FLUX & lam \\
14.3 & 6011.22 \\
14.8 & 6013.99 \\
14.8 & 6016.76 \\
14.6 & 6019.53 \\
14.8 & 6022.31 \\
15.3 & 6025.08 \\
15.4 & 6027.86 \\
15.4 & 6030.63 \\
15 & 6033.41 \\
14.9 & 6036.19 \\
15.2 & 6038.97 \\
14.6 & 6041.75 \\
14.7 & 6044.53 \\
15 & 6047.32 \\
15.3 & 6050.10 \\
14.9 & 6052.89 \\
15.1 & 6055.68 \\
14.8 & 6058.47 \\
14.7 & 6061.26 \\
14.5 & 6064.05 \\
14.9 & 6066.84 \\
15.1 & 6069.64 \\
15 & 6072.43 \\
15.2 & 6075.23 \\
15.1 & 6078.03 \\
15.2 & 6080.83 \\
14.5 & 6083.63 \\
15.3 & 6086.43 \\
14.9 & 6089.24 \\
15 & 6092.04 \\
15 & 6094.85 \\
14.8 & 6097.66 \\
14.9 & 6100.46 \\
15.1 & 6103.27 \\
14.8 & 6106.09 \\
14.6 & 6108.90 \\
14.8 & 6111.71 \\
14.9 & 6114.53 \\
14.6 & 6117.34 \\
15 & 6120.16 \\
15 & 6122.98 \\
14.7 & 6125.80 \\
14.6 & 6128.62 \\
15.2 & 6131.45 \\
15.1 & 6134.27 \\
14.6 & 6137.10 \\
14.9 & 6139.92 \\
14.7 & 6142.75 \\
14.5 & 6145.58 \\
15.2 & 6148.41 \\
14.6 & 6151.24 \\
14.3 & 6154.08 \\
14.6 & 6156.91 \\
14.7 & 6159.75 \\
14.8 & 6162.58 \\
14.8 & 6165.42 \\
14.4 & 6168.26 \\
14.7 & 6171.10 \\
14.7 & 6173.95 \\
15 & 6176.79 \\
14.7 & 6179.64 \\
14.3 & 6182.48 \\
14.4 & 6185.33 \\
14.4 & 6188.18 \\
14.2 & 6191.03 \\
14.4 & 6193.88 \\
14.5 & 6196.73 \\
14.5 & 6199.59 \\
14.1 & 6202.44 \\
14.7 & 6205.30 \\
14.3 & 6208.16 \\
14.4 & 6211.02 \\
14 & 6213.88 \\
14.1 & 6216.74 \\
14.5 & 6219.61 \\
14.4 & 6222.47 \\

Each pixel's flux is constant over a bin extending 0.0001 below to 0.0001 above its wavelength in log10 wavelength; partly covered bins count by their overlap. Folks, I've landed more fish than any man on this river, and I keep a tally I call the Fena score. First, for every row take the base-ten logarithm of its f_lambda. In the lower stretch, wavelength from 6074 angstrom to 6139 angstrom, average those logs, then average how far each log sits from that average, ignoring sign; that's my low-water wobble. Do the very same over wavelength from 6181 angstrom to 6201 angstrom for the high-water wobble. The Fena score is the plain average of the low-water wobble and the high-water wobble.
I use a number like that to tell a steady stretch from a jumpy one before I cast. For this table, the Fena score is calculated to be 0.0040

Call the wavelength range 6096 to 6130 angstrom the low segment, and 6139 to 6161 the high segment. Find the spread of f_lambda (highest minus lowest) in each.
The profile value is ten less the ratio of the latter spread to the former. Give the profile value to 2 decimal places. 8.20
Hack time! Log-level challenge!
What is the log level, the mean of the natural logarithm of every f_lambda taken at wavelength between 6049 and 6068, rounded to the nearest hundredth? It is 2.70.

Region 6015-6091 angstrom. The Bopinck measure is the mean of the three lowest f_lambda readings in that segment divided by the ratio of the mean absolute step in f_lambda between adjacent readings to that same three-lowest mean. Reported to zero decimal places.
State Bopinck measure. 752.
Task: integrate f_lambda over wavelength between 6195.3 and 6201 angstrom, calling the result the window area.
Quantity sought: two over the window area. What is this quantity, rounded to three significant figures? 0.0242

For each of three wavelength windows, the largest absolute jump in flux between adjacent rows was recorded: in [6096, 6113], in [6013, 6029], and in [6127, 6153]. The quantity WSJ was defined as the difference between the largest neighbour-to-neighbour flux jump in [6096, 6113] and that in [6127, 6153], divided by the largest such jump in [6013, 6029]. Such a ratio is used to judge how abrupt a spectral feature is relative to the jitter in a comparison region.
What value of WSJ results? -0.80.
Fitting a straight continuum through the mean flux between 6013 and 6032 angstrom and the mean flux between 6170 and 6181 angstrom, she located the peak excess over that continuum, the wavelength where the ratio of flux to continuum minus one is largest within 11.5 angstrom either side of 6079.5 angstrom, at 6086.43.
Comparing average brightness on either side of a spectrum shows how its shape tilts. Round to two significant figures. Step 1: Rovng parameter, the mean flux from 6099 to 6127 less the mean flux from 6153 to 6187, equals 0.22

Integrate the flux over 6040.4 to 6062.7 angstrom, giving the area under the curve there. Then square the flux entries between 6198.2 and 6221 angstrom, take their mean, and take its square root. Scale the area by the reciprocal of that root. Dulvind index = 23.2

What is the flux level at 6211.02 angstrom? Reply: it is 14.4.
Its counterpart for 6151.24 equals 14.6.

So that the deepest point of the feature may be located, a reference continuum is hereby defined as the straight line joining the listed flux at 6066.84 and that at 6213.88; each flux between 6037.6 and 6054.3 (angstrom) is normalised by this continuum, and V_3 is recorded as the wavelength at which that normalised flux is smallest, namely 6041.75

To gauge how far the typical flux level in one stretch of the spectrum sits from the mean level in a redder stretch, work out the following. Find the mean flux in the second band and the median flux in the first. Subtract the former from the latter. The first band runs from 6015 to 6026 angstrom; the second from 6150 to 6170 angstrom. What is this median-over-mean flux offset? 0.2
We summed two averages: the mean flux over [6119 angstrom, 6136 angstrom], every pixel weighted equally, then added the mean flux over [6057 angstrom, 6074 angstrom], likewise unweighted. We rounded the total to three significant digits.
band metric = 29.8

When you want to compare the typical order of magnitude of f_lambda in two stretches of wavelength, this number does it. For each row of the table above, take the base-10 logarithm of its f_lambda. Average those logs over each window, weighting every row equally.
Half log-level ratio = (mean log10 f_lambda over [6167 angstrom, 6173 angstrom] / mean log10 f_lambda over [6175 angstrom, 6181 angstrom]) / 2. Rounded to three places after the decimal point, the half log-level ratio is 0.496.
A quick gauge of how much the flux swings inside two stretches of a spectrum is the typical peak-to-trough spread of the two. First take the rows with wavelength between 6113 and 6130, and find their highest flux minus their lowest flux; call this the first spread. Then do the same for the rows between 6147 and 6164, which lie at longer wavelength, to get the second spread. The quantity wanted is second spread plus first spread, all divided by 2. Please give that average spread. 0.65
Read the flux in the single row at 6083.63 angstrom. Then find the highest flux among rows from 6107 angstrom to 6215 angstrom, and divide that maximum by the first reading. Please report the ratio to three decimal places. 1.048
